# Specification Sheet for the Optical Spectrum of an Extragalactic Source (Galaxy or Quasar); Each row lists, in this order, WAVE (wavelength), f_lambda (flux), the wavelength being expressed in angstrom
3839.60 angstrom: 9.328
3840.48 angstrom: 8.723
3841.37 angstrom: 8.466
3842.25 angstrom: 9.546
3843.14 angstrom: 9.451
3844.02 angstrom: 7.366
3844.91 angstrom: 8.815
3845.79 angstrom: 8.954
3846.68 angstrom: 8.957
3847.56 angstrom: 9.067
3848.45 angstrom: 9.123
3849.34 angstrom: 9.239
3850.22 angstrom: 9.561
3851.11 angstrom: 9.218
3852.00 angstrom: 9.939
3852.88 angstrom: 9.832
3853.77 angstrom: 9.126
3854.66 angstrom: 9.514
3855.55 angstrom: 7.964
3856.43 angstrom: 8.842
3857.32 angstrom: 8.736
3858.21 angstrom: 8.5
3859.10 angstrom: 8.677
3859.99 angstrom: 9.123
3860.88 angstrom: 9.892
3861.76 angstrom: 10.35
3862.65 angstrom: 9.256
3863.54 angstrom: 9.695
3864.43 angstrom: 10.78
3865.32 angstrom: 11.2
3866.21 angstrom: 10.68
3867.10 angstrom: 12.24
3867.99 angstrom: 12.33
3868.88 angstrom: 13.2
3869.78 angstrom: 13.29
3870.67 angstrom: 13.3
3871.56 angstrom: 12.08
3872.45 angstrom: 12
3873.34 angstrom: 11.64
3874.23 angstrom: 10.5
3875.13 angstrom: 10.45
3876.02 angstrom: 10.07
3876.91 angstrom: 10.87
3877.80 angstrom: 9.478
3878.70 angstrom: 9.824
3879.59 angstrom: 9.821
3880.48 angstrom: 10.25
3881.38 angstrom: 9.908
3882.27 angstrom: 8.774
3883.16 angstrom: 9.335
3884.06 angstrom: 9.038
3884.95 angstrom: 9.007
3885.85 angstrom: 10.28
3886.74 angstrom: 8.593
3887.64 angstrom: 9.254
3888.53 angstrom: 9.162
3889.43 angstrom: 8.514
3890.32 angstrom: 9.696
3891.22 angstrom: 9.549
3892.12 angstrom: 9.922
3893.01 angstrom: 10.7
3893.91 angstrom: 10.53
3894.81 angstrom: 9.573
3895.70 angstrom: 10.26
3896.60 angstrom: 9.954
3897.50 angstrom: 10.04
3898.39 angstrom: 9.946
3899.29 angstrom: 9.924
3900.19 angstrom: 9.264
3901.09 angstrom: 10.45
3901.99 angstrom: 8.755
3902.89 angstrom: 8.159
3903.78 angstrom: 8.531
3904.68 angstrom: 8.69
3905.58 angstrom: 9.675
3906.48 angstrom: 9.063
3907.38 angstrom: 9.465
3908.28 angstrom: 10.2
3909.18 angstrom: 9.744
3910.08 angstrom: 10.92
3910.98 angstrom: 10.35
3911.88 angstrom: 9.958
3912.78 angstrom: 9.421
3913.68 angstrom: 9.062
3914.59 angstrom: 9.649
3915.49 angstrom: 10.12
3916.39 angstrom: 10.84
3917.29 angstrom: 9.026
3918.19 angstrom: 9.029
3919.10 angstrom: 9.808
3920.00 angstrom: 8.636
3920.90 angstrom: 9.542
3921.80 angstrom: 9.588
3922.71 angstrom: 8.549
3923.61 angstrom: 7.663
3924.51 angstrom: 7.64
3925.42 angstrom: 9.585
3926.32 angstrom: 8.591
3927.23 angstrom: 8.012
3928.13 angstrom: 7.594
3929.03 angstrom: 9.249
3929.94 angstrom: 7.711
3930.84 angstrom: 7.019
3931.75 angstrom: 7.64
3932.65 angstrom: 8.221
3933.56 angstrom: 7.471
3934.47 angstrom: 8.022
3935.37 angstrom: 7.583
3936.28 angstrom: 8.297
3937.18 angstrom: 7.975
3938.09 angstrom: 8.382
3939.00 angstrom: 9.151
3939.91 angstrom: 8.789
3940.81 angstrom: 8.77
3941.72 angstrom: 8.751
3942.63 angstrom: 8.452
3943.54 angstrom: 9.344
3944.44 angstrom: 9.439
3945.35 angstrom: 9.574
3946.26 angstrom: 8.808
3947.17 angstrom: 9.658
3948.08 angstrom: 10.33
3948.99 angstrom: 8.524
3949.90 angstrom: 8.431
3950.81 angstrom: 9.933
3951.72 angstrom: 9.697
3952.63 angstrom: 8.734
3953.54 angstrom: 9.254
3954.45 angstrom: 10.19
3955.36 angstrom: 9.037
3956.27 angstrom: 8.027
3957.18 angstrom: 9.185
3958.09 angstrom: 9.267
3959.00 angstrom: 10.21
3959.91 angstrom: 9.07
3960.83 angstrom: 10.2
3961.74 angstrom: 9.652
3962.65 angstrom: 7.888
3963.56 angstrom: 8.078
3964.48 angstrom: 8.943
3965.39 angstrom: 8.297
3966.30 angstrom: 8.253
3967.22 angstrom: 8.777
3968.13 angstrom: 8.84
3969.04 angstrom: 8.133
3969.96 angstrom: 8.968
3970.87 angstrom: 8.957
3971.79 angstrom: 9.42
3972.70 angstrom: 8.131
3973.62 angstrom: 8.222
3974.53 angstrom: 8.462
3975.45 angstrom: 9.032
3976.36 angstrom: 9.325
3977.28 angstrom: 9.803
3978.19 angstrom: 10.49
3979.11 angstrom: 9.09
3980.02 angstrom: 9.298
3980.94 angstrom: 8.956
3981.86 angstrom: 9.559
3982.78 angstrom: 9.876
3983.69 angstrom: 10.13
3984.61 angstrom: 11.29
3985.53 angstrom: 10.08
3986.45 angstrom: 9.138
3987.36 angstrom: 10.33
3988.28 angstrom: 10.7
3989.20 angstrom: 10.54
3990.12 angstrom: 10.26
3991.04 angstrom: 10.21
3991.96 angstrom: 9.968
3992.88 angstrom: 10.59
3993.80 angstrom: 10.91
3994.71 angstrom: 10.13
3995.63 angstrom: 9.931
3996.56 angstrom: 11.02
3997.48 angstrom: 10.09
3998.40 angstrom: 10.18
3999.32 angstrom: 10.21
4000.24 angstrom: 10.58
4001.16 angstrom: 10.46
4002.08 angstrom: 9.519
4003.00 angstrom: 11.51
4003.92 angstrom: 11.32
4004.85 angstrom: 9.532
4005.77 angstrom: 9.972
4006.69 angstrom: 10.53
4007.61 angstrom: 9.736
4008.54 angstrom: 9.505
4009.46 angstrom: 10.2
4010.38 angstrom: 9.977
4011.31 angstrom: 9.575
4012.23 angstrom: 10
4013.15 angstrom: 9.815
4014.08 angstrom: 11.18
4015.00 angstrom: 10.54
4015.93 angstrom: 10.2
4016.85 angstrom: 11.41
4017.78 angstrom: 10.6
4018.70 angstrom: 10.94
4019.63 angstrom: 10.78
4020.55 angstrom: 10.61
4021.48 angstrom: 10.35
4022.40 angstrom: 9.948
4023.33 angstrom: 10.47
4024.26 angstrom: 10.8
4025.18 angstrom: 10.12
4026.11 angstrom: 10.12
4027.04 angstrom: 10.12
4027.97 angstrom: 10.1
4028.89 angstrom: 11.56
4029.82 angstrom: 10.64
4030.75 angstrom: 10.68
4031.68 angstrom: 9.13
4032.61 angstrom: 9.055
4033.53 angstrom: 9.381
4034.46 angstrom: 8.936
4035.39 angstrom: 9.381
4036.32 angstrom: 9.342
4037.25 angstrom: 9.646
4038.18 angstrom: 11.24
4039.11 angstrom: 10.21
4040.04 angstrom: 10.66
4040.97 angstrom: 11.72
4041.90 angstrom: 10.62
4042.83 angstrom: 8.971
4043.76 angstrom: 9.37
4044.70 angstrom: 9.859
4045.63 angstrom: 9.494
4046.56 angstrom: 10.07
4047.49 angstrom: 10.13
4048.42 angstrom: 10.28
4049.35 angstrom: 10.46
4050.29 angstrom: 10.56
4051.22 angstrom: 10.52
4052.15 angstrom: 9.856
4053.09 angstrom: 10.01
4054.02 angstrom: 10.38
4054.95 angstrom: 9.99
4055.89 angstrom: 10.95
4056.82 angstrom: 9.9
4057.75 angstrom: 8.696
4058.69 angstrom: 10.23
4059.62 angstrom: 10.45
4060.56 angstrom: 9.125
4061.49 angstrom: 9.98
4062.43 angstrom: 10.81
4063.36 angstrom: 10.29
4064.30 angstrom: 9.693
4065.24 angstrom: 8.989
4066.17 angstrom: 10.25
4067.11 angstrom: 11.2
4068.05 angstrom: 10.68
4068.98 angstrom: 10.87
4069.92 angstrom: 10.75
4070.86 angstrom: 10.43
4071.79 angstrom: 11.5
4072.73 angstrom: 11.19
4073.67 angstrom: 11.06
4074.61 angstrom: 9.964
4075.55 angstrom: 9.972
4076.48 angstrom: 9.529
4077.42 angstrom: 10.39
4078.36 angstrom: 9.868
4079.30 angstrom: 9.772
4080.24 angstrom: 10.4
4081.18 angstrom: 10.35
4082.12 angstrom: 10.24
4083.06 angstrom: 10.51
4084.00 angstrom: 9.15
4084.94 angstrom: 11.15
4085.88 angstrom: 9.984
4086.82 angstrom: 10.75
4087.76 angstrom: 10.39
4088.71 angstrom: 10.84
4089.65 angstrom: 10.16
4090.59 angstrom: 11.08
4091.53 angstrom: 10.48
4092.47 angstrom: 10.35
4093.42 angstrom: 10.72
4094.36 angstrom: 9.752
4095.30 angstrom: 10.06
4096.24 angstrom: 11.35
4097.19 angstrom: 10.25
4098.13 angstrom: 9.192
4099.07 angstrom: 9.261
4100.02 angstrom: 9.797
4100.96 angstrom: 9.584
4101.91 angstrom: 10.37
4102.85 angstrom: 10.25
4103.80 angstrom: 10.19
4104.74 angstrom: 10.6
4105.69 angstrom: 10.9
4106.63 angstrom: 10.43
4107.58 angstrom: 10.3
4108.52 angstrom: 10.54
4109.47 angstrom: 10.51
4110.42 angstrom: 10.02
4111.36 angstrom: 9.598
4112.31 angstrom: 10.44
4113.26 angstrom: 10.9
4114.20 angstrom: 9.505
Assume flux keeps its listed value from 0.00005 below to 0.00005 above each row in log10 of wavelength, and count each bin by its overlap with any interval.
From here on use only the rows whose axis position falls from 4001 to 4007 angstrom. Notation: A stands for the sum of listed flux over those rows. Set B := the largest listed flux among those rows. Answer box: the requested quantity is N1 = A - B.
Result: 61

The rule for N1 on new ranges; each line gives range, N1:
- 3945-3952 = 65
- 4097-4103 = 58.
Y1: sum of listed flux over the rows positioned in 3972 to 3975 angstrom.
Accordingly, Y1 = 24.8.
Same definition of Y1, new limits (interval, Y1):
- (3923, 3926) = 24.9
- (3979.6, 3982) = 27.8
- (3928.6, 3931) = 24.0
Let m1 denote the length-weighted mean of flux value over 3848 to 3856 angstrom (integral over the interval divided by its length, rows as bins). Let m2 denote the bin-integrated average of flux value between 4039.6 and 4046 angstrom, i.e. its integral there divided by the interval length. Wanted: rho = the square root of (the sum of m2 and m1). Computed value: 4.40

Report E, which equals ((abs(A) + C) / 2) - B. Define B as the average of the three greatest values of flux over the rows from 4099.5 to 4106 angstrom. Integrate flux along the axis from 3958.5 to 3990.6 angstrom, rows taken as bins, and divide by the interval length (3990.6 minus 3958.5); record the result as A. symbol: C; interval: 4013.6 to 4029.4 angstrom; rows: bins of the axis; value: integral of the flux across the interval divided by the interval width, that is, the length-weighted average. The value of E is -0.7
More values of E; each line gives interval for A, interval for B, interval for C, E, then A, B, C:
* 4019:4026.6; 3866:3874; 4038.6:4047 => -3.0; 10.4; 13.3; 10.1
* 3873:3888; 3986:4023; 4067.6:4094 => -1.3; 9.8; 11.4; 10.4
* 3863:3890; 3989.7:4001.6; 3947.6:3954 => -1.0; 10.5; 10.8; 9.3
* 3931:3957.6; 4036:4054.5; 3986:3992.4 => -1.7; 8.8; 11.2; 10.2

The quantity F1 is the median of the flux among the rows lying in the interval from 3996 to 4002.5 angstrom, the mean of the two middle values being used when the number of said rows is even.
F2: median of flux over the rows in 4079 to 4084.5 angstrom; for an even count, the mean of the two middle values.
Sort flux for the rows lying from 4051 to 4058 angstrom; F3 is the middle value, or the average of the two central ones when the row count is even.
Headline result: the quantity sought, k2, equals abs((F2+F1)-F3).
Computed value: 10.5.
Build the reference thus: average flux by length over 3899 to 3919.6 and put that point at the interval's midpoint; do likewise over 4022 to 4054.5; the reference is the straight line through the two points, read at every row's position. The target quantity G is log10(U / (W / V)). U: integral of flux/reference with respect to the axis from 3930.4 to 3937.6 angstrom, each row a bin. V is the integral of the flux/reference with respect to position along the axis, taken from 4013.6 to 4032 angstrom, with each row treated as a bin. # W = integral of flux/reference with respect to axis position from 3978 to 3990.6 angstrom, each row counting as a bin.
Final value 0.9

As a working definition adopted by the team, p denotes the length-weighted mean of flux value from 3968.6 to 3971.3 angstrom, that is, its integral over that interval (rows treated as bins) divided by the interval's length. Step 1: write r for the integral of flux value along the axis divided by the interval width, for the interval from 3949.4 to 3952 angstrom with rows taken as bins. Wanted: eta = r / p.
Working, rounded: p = 8.7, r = 9.3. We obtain 1.07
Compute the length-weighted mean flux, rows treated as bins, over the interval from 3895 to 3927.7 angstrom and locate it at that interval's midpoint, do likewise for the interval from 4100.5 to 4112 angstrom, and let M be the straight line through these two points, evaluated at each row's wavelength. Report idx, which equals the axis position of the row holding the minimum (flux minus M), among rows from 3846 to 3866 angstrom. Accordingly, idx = 3855.55 angstrom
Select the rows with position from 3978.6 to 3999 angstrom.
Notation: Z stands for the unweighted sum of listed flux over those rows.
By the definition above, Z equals 222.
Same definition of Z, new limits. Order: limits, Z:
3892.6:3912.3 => 214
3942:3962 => 205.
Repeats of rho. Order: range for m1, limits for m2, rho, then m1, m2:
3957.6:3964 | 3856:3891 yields 4.41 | 9.2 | 10.2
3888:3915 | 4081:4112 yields 4.46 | 9.6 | 10.3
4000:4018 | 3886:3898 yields 4.47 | 10.3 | 9.7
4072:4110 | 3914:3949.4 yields 4.36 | 10.3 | 8.7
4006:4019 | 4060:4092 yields 4.54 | 10.3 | 10.3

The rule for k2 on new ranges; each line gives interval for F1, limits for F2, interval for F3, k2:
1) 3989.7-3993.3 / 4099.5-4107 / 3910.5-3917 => 10.6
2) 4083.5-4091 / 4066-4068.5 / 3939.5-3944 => 12.5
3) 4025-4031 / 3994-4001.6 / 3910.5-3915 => 10.7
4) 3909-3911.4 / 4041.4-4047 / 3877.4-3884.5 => 10.4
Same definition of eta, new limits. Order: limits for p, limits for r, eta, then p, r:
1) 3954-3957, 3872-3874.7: 1.25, 9.1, 11.4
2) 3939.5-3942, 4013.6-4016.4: 1.21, 8.8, 10.6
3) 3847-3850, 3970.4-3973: 0.97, 9.2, 8.9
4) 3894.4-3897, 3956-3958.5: 0.89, 9.9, 8.9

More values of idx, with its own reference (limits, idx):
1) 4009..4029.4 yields 4011.31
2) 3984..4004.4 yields 3986.45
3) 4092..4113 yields 4098.13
